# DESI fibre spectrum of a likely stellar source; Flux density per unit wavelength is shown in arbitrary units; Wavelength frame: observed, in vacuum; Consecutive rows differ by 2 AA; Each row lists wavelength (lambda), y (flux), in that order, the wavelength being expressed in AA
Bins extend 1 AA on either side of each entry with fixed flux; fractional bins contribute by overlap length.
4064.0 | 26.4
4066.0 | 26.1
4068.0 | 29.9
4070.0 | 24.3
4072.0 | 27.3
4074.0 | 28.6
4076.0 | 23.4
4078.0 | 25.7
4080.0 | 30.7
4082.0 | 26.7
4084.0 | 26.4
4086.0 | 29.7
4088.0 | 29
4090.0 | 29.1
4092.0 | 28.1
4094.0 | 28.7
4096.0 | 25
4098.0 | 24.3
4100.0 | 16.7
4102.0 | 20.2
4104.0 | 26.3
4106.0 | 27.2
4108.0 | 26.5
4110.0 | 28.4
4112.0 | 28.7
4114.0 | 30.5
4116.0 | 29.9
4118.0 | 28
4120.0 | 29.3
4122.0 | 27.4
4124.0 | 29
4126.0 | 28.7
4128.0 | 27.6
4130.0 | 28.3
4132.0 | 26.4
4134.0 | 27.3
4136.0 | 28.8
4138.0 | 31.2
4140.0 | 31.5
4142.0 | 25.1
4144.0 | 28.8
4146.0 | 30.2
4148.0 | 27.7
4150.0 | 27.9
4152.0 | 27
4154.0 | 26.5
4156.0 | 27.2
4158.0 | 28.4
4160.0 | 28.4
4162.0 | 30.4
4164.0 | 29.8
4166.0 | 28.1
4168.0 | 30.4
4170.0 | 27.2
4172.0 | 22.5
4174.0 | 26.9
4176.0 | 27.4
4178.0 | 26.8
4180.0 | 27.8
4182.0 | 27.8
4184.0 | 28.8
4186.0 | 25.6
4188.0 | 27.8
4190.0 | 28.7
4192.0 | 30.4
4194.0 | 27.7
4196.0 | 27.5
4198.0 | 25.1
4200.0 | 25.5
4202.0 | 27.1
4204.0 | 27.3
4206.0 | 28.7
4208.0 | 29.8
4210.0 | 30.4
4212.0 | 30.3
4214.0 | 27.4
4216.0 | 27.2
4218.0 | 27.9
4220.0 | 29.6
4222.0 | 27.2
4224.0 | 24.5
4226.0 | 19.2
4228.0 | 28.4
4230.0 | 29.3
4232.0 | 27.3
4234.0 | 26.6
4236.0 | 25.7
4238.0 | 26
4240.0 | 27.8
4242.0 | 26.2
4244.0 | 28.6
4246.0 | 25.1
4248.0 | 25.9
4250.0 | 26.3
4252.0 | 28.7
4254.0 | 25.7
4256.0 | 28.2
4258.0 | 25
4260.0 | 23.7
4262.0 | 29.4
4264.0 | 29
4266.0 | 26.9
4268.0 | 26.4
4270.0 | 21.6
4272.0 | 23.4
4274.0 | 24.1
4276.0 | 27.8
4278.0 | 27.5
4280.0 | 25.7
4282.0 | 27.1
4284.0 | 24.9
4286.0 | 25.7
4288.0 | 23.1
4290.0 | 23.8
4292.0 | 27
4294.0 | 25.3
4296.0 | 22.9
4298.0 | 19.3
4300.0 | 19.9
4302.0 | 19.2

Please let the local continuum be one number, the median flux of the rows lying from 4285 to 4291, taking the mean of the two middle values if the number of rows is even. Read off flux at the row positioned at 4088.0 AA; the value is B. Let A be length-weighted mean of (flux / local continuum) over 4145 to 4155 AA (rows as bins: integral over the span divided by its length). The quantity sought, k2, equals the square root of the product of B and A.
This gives 5.8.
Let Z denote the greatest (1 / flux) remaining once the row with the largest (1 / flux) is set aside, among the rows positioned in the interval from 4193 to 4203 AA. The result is 0.0392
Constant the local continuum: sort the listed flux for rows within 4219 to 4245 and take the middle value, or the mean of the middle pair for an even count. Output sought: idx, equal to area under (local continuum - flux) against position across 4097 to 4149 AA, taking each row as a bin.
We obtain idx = -14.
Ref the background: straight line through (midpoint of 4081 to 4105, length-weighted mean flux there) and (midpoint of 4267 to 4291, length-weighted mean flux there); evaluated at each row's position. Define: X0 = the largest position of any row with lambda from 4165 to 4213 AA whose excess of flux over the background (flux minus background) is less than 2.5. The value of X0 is 4204.0 AA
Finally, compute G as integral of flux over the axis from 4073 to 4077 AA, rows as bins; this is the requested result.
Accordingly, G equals 104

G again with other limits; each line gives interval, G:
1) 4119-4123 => 113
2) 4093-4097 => 107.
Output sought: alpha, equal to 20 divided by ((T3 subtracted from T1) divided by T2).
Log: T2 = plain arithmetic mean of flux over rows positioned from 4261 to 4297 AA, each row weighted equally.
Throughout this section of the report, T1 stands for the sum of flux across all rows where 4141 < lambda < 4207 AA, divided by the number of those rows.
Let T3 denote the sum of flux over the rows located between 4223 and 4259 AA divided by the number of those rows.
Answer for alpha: 397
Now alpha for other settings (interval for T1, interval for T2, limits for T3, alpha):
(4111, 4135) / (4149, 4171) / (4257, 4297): 195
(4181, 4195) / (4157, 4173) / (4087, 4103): 189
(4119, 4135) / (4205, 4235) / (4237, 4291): 284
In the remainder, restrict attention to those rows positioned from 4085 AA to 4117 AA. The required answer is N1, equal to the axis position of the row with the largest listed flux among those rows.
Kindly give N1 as 4114.0 AA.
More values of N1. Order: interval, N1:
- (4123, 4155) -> 4140.0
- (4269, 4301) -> 4276.0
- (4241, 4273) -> 4262.0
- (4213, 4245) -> 4220.0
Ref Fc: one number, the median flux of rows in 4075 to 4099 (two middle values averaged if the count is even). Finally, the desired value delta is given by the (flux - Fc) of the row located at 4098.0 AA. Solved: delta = -3.10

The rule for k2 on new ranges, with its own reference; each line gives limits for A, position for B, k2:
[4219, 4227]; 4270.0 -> 4.8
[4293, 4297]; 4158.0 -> 5.4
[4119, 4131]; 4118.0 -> 5.8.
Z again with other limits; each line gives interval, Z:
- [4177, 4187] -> 0.0373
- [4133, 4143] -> 0.0366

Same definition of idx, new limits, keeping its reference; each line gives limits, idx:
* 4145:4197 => -35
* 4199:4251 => 4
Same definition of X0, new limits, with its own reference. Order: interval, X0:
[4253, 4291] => 4290.0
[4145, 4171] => 4170.0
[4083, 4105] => 4104.0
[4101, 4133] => 4132.0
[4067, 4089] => 4084.0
